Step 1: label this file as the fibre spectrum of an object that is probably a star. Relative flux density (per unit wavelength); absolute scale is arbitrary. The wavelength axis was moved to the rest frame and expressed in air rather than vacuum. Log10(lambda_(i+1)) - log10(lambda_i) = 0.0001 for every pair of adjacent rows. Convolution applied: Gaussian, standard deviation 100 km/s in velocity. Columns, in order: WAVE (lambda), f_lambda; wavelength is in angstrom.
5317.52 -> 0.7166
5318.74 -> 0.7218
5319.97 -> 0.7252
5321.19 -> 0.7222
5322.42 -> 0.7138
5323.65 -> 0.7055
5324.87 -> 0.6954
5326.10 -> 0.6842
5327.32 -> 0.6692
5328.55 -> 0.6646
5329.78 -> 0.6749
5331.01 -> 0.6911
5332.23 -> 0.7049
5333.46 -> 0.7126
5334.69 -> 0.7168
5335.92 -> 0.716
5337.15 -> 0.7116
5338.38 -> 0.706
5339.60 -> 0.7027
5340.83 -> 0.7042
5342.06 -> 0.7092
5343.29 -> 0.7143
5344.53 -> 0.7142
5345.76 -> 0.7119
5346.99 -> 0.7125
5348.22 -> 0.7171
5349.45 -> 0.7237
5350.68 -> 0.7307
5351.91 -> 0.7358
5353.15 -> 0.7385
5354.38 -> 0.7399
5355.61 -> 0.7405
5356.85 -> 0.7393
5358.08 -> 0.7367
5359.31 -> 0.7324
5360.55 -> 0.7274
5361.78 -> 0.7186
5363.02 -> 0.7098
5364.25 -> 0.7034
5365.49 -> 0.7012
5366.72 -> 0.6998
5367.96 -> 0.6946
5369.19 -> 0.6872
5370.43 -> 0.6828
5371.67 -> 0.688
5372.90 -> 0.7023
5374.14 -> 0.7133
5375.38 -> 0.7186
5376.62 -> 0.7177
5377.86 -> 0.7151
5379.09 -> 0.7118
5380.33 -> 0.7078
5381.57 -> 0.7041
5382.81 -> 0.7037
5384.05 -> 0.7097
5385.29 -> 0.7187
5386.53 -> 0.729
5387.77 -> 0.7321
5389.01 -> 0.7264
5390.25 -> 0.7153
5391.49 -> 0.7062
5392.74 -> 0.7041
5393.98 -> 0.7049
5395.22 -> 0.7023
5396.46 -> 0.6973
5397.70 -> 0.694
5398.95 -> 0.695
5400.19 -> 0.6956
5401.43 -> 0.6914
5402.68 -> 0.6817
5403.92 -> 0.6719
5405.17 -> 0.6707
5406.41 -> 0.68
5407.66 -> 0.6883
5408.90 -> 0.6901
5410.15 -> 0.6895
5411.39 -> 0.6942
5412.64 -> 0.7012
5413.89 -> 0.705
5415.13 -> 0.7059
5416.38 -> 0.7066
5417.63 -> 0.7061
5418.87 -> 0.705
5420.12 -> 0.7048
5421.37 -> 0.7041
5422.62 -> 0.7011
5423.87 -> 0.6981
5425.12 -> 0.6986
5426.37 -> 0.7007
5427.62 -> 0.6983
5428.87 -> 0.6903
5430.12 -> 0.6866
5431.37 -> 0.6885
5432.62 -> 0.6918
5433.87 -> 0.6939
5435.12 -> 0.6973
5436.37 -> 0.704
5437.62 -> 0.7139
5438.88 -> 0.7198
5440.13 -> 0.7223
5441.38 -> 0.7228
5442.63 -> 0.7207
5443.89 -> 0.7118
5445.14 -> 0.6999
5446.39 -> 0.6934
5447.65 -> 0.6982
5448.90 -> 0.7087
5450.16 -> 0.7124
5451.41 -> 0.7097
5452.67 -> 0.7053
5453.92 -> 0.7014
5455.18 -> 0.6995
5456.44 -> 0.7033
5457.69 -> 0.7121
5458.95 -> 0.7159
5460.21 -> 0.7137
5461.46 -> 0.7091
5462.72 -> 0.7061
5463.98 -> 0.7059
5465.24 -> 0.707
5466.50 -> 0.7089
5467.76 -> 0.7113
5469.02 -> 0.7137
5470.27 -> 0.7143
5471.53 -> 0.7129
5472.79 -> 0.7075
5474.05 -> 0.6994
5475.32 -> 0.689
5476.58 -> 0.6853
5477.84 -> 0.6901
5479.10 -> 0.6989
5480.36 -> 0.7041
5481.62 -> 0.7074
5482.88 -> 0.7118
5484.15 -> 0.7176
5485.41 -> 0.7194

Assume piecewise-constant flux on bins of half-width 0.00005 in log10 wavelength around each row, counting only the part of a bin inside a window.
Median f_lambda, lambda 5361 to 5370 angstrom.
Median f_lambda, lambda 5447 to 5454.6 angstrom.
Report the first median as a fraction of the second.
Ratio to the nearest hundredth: 0.99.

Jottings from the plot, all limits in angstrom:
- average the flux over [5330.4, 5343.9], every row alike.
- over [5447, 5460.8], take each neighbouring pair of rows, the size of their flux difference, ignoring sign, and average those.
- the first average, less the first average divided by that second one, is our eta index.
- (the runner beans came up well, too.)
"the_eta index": -154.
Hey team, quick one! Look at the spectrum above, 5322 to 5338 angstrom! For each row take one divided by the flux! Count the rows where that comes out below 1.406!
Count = 5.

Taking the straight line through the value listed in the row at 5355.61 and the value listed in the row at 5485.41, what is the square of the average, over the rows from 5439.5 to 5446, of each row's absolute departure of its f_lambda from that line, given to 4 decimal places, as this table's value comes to 0.0001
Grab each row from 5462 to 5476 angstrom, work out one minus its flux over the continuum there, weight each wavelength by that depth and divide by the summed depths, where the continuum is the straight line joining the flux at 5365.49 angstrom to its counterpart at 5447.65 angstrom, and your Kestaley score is 5467.9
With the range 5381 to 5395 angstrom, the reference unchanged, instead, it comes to 5387.7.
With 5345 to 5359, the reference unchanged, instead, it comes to 5353.3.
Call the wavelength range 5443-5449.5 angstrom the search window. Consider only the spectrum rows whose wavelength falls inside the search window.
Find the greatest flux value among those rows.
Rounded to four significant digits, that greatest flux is 0.7118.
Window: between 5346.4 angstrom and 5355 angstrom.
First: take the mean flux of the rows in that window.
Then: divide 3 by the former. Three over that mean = 4.12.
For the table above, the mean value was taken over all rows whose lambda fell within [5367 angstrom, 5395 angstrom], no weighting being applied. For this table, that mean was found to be 0.709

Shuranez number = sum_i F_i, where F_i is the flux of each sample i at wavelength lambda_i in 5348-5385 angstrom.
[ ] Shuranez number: 21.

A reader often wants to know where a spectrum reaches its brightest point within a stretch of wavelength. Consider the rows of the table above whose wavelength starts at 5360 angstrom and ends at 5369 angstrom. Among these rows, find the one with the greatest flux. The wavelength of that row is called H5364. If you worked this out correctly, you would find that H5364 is 5360.55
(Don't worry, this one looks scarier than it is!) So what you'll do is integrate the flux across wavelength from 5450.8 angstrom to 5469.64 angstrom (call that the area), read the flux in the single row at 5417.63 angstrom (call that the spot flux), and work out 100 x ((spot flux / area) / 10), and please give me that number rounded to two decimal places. 0.53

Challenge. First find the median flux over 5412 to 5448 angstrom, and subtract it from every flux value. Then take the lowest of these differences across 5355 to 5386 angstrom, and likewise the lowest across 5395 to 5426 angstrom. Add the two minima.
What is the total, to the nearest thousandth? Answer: -0.049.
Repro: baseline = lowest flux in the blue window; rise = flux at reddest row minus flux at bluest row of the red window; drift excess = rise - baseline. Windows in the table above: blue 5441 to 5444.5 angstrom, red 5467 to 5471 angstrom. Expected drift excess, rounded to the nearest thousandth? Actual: -0.709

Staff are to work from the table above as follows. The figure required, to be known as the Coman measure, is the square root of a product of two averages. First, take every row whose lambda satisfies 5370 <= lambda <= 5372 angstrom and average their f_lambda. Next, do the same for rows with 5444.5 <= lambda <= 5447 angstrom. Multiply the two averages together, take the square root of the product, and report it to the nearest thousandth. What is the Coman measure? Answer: 0.691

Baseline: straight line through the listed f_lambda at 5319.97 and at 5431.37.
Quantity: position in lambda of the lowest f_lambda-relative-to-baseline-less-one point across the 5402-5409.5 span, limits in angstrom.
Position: 5405.17 angstrom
